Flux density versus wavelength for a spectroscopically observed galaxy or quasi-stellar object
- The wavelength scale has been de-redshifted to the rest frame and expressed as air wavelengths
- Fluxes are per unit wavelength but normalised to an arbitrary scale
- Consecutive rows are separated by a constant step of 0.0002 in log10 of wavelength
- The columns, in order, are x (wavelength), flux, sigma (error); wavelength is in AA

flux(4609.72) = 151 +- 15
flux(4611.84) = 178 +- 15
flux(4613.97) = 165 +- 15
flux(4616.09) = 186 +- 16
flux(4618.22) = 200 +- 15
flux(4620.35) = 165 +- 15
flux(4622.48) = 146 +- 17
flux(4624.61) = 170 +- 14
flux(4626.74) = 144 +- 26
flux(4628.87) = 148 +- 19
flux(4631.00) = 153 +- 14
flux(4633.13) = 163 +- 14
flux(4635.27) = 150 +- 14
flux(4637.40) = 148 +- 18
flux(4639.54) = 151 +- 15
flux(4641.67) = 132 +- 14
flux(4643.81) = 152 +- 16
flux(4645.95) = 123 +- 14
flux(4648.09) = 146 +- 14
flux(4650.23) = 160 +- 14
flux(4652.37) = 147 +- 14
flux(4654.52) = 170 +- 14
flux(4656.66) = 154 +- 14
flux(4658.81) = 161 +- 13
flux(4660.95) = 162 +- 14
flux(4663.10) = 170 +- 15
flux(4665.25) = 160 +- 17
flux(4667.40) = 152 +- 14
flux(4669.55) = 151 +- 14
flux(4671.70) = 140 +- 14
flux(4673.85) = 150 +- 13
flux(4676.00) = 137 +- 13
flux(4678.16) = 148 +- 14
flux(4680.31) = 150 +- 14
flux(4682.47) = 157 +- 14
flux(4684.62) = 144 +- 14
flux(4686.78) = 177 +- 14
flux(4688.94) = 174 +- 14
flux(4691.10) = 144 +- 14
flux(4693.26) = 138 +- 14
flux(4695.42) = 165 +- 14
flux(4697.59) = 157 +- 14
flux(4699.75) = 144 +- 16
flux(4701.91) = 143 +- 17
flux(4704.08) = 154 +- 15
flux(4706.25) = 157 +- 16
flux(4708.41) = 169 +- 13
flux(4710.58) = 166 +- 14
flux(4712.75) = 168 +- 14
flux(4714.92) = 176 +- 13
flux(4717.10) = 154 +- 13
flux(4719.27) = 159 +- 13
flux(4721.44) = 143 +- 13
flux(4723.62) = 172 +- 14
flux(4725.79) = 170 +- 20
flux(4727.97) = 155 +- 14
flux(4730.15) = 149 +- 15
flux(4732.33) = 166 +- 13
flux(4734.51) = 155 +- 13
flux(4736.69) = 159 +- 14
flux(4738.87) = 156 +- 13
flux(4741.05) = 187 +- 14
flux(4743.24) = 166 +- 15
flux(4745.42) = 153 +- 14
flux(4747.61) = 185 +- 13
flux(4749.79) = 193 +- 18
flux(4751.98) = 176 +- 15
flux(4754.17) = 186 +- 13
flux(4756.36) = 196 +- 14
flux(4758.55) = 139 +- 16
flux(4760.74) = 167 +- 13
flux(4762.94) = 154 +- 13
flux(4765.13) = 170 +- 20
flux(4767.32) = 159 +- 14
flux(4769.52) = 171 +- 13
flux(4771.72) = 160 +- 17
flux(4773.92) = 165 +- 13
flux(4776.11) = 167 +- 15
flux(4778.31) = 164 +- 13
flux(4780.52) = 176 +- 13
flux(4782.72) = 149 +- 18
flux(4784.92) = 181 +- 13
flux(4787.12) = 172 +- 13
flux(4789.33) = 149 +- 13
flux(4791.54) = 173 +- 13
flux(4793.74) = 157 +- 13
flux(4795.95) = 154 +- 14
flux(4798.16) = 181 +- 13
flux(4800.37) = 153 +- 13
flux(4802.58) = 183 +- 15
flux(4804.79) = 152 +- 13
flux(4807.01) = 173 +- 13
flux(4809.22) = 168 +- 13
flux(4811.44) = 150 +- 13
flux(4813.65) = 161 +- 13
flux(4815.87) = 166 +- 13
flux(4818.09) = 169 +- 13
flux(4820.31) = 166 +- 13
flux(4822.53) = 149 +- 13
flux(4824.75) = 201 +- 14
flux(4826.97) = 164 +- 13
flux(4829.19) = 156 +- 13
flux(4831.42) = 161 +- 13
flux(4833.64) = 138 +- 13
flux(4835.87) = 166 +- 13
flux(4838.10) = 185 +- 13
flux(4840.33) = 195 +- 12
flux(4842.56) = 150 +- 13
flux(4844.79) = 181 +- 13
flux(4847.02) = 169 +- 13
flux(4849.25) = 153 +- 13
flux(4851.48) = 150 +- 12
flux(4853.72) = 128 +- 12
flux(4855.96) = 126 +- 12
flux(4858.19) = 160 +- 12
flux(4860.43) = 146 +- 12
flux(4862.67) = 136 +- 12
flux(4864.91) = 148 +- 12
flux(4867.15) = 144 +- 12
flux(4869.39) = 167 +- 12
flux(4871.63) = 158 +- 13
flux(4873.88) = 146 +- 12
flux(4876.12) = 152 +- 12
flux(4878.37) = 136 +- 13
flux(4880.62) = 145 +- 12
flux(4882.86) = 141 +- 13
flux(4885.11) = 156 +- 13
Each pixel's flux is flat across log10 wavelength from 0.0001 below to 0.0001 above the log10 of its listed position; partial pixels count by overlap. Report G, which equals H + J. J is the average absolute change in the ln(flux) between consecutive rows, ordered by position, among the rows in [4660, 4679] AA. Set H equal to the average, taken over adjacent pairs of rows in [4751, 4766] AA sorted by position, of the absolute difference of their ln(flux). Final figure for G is 0.20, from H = 0.14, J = 0.06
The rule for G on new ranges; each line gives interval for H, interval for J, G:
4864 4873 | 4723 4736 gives 0.14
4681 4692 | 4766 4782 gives 0.17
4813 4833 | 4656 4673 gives 0.14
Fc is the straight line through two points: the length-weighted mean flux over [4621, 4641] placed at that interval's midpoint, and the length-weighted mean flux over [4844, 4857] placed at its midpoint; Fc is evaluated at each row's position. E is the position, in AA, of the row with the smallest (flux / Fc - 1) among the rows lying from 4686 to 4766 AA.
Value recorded 4693.26 AA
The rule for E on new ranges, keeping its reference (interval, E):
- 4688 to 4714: 4693.26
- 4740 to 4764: 4758.55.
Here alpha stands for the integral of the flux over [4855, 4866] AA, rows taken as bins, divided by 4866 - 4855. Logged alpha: 143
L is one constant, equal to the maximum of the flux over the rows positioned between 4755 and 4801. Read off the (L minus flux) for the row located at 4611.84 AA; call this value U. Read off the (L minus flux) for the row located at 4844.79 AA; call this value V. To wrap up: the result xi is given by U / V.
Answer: 1.20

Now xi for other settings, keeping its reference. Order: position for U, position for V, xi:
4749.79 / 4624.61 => 0.12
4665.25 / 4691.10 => 0.69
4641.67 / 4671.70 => 1.14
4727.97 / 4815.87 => 1.37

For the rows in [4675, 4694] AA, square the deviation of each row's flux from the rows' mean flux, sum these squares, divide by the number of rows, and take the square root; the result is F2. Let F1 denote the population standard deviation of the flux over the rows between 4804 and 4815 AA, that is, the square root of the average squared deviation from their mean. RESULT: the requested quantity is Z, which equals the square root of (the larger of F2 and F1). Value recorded 3.7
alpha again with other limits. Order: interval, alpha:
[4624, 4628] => 155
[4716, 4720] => 156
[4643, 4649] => 140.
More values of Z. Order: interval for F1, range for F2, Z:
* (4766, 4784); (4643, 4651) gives 3.7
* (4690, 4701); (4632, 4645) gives 3.1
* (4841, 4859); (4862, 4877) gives 4.2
